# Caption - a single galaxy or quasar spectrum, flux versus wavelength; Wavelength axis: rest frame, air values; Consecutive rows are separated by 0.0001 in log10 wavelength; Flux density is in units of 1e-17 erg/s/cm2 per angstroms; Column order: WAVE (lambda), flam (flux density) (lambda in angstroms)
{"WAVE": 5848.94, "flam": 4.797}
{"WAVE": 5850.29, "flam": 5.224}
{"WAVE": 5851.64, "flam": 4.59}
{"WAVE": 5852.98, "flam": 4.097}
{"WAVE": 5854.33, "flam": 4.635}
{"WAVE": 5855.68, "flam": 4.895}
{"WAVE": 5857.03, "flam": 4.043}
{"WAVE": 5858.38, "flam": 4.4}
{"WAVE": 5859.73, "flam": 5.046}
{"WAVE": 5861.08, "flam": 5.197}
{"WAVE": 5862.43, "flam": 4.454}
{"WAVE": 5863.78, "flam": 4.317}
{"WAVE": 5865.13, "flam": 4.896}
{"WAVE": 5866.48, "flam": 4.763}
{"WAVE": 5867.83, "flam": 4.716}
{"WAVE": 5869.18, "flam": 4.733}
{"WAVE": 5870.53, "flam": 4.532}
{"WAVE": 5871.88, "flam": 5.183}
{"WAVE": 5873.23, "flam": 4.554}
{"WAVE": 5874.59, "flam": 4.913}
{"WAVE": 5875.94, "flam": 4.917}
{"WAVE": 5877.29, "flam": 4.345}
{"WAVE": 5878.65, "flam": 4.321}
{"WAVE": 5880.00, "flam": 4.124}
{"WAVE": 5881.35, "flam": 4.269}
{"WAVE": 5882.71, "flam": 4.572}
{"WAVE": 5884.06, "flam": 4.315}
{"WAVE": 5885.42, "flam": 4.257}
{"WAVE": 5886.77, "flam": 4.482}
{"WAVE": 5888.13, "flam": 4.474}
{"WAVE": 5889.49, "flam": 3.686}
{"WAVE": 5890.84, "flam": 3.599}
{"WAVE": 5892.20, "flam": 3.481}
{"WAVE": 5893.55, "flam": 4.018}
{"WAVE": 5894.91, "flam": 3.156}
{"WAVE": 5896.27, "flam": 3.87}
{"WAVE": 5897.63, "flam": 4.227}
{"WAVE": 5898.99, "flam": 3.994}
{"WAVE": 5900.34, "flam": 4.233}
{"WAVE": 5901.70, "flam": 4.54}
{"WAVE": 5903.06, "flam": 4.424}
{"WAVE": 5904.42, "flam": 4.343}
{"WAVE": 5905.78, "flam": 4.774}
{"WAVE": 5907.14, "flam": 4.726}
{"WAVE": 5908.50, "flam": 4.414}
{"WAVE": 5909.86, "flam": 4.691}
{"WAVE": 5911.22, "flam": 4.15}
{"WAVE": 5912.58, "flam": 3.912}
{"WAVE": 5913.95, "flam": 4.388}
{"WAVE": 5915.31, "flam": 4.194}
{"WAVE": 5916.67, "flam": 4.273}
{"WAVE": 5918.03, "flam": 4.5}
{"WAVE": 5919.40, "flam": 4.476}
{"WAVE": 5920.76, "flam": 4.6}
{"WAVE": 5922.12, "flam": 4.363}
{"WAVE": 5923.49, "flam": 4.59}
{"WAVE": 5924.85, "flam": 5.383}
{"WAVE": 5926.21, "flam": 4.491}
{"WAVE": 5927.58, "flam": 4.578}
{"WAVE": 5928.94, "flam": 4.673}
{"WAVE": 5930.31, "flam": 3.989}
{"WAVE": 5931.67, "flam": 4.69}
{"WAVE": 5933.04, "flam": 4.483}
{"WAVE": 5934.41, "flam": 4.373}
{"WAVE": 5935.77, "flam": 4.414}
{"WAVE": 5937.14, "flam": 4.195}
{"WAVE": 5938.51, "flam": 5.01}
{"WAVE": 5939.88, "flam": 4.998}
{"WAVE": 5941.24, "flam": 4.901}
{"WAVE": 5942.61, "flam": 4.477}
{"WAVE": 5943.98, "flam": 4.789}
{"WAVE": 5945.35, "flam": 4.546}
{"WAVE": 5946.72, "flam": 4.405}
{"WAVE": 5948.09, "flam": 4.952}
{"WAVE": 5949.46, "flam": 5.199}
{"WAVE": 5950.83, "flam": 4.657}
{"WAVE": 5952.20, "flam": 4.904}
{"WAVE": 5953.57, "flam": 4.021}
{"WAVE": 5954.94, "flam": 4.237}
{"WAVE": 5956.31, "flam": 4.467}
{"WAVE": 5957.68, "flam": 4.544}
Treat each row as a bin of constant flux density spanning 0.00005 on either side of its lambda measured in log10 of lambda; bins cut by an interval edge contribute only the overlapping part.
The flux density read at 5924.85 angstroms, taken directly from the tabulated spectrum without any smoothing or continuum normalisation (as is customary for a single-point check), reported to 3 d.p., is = 5.383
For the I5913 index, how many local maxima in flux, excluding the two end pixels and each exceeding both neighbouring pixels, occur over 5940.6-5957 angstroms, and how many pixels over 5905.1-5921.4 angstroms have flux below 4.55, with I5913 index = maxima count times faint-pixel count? 24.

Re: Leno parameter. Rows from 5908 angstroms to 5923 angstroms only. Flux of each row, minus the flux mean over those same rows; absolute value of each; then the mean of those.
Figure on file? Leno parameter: 0.166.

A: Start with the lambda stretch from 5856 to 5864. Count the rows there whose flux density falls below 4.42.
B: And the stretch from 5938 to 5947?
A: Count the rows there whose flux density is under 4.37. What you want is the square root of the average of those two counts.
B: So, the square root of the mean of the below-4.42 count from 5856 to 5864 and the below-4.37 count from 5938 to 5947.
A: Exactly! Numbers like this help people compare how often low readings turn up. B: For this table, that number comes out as 1.2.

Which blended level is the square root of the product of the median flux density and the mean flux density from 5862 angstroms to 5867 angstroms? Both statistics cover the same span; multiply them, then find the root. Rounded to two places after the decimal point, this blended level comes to 4.61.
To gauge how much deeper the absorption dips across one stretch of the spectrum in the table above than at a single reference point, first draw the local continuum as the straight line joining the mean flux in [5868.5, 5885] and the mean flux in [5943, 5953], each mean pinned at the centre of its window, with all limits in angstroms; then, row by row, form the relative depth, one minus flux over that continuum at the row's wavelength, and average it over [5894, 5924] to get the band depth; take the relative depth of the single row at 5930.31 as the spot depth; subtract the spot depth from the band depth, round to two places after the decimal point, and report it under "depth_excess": -0.08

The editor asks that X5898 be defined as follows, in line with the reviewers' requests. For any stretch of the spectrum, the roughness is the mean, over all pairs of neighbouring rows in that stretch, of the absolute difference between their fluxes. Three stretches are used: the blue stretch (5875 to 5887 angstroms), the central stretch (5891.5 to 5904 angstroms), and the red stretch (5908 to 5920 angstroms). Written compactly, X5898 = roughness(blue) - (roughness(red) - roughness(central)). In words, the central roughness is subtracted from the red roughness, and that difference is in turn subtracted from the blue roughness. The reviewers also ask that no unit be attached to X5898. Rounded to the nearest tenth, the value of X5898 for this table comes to 0.4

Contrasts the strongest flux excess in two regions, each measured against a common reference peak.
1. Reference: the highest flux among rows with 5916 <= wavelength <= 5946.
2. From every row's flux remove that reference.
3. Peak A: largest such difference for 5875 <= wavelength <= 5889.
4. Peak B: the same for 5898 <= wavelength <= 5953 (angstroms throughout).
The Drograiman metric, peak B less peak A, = 0.47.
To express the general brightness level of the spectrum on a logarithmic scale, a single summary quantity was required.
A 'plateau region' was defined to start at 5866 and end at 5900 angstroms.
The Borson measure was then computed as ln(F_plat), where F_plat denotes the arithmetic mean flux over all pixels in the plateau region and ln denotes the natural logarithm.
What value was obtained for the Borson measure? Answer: 1.46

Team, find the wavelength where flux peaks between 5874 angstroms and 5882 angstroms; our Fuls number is 5875.94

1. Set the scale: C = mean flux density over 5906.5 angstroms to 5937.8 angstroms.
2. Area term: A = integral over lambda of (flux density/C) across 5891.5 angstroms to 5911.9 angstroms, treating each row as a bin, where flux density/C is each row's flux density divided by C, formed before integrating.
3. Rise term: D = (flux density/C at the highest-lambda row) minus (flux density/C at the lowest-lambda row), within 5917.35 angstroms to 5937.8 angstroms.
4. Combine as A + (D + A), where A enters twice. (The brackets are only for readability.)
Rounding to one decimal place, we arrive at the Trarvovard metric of 38.4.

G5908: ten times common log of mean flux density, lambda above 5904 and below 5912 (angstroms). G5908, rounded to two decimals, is 6.55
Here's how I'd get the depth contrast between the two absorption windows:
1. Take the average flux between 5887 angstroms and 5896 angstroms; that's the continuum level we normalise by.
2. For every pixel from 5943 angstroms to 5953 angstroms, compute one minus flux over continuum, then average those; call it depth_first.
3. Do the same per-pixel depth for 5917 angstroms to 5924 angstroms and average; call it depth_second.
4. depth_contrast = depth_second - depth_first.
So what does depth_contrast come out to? 0.07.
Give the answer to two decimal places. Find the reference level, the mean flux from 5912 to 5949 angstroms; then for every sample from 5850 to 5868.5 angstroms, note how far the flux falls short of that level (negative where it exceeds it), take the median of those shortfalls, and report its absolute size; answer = 0.13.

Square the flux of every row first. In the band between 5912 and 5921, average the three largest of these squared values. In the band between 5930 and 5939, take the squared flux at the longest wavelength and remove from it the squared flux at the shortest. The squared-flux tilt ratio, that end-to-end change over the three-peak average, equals 0.45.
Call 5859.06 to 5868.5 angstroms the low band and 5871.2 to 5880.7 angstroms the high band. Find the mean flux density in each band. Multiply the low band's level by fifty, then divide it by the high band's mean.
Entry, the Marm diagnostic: 51.6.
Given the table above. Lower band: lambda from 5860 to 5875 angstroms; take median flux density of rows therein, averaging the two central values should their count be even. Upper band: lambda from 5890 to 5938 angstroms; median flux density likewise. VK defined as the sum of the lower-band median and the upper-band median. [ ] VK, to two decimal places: 9.12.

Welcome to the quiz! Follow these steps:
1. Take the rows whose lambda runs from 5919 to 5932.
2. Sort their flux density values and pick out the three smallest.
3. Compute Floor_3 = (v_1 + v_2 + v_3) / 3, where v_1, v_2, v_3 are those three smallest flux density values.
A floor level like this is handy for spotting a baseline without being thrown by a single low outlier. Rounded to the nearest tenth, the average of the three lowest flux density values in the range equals 4.3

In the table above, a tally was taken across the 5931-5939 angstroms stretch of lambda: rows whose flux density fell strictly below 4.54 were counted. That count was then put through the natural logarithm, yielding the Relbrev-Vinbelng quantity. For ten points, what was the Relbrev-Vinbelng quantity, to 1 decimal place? 1.4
